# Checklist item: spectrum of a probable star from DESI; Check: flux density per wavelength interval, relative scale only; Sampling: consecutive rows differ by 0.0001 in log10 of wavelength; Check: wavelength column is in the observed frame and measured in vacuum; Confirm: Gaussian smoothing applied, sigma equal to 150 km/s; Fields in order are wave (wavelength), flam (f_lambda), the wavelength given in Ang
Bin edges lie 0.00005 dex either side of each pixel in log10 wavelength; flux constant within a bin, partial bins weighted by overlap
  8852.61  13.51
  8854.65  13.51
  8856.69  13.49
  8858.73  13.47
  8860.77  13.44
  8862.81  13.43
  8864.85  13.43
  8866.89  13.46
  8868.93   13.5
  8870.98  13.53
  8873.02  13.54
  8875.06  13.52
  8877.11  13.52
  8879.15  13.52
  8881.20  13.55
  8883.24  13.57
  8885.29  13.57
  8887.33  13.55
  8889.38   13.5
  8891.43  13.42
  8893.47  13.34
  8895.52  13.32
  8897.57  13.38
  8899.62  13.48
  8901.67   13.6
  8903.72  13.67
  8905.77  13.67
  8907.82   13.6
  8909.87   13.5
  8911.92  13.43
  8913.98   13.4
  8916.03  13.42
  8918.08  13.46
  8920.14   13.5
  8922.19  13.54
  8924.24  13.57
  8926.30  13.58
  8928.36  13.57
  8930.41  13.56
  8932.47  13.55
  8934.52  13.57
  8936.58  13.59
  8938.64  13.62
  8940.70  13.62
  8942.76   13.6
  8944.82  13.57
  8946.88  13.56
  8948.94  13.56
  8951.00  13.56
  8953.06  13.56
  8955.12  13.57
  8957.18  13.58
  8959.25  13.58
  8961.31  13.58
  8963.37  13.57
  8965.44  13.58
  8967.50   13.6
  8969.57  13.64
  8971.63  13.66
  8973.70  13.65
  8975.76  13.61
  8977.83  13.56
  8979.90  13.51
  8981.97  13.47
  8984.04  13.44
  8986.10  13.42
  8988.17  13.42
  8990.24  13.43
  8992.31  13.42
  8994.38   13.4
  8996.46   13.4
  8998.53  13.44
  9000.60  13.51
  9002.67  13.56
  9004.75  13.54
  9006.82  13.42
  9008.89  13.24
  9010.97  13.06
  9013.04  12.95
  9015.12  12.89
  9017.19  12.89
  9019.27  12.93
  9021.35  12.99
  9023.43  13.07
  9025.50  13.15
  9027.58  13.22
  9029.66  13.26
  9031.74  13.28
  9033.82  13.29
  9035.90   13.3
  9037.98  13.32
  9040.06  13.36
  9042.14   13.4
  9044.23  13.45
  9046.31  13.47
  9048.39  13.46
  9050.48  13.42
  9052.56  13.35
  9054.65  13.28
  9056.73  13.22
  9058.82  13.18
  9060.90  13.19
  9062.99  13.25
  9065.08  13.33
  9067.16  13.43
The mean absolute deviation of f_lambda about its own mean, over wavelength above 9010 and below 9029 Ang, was 0.10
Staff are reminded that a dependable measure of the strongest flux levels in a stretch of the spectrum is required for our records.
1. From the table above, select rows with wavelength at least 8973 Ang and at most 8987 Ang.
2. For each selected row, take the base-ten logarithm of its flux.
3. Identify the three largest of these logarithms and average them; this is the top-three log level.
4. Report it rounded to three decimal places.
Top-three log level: 1.134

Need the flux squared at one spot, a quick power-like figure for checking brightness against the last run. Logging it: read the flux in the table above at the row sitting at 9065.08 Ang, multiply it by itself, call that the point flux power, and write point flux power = 178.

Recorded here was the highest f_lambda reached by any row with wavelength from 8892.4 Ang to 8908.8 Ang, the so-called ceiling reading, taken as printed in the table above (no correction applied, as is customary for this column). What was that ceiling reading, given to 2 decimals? 13.67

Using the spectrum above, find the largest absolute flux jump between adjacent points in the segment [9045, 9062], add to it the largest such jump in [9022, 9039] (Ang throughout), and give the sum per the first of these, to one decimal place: 2.1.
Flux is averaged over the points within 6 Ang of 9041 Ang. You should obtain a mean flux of 13.4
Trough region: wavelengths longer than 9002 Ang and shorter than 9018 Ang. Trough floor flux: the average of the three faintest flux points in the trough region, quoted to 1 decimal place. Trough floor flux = 12.9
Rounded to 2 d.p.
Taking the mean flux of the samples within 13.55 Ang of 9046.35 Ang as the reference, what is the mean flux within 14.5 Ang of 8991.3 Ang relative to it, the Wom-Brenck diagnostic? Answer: 1.01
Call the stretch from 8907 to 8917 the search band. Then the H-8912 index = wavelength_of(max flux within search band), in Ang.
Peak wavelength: 8907.82 Ang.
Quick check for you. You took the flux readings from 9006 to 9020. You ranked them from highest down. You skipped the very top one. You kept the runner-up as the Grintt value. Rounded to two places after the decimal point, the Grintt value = 13.24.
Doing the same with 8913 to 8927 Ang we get 13.57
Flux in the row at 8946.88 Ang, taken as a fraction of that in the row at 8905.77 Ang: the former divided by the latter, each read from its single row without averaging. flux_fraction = 0.99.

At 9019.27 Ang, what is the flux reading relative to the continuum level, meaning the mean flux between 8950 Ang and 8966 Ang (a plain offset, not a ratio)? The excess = -0.64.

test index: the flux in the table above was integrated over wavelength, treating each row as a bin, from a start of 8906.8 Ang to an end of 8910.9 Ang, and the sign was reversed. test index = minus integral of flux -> -55.6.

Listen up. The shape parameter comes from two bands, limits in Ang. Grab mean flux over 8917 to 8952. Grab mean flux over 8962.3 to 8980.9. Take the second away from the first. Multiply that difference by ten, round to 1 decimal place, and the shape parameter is -0.3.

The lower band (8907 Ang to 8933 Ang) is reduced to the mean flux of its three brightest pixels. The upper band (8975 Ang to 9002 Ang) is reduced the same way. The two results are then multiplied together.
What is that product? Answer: 184.2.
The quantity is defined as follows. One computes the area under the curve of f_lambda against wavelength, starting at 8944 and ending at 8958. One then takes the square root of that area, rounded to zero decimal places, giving 14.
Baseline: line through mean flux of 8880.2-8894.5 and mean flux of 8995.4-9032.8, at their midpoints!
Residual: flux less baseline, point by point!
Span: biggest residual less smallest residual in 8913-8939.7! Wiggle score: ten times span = 2.8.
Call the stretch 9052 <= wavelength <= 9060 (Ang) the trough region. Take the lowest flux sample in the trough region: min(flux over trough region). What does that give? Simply 13.18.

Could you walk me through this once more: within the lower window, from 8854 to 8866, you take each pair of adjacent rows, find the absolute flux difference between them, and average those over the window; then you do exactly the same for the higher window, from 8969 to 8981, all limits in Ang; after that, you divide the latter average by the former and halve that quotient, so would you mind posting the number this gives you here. 1.1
